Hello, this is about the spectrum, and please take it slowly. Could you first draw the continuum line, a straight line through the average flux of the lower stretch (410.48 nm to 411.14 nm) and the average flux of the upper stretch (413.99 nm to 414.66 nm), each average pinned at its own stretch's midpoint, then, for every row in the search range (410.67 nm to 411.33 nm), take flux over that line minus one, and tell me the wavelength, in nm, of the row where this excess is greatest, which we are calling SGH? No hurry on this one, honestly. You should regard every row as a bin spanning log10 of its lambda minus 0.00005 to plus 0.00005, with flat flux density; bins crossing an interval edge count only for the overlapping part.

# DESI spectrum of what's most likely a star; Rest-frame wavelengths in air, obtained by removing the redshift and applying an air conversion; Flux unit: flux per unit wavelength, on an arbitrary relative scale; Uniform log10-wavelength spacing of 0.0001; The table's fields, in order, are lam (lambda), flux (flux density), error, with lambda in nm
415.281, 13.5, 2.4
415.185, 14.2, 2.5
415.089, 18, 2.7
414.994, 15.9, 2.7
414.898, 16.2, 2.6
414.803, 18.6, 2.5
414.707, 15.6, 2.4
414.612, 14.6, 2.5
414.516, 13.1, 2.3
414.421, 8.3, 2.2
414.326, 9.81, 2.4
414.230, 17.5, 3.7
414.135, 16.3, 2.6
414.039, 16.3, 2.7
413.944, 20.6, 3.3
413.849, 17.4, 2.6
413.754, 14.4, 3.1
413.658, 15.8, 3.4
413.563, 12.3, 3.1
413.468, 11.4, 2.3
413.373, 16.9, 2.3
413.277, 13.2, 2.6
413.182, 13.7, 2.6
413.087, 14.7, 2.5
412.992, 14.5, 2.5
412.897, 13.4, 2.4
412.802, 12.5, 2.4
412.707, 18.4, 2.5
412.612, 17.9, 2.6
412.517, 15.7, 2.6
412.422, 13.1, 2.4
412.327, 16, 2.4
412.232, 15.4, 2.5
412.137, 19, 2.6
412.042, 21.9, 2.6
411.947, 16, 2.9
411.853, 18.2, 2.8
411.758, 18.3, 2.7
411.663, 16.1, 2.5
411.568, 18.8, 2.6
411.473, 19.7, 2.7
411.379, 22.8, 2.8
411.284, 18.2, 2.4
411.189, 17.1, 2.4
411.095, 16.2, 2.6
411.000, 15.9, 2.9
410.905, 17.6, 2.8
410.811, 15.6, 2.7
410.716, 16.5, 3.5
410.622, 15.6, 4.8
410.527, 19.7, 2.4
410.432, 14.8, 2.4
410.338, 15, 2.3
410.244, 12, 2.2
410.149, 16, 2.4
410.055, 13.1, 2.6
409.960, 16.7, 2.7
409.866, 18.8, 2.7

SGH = 411.284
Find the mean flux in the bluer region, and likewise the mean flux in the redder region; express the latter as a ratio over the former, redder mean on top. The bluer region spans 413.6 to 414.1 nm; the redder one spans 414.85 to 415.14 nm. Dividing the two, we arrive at 0.99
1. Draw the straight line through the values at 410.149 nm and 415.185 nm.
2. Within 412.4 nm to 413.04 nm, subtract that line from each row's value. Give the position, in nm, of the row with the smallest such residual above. 412.802 nm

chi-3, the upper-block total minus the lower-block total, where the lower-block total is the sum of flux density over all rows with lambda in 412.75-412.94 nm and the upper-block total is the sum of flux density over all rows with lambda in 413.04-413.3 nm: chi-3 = 16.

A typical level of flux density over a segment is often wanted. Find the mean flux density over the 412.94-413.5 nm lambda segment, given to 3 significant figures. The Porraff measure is 14.1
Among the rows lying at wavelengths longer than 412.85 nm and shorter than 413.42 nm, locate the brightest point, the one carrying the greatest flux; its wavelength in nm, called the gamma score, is 413.373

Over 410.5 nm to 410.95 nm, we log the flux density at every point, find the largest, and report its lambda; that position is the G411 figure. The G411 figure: 410.527 nm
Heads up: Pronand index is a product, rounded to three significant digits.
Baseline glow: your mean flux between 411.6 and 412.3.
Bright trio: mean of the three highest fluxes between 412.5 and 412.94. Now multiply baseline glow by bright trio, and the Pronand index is 309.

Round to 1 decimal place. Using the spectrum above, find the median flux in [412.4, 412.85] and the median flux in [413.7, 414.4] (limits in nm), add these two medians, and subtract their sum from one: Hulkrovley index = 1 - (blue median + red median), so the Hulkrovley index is -31.0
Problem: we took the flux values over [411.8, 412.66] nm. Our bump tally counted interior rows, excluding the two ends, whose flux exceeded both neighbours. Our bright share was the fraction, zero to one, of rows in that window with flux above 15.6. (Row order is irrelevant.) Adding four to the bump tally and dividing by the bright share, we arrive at 8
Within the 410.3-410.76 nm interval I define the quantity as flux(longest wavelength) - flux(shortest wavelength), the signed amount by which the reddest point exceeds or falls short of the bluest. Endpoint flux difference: 1.5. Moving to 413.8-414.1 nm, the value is -1.1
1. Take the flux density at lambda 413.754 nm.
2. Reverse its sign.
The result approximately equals -14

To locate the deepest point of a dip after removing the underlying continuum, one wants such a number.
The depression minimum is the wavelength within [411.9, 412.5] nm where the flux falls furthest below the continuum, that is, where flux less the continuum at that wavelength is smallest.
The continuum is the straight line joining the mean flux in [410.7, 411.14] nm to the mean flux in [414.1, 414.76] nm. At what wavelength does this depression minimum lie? 412.422 nm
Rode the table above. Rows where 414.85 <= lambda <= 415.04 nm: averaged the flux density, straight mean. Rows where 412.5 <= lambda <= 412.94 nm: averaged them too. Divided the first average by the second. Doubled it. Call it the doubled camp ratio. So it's 2.06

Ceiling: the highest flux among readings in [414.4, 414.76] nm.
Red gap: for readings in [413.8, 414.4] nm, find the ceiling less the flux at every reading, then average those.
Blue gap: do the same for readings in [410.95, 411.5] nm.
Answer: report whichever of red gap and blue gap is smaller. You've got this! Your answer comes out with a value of -2.7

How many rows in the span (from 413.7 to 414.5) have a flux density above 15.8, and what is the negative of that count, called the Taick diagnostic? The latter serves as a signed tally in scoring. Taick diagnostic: -5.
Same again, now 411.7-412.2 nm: -5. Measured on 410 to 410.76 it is -3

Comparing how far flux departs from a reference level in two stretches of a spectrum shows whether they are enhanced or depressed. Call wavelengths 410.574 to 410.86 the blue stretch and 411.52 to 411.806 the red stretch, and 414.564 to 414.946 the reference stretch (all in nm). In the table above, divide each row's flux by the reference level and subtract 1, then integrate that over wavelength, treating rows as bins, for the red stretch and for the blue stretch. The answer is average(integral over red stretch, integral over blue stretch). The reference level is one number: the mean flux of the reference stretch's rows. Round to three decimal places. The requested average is 0.010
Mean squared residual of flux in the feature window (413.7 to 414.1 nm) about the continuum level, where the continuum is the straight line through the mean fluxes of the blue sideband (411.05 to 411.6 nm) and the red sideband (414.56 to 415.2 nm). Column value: 5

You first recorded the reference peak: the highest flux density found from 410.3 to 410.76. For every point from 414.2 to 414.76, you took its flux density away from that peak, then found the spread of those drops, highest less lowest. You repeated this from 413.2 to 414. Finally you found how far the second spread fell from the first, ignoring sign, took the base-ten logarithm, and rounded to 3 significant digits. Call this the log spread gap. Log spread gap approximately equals -14.8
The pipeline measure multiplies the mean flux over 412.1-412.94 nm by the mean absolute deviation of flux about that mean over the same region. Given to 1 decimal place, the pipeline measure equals 29.5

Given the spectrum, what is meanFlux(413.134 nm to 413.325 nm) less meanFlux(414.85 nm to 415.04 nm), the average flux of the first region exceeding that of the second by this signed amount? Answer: -2.6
